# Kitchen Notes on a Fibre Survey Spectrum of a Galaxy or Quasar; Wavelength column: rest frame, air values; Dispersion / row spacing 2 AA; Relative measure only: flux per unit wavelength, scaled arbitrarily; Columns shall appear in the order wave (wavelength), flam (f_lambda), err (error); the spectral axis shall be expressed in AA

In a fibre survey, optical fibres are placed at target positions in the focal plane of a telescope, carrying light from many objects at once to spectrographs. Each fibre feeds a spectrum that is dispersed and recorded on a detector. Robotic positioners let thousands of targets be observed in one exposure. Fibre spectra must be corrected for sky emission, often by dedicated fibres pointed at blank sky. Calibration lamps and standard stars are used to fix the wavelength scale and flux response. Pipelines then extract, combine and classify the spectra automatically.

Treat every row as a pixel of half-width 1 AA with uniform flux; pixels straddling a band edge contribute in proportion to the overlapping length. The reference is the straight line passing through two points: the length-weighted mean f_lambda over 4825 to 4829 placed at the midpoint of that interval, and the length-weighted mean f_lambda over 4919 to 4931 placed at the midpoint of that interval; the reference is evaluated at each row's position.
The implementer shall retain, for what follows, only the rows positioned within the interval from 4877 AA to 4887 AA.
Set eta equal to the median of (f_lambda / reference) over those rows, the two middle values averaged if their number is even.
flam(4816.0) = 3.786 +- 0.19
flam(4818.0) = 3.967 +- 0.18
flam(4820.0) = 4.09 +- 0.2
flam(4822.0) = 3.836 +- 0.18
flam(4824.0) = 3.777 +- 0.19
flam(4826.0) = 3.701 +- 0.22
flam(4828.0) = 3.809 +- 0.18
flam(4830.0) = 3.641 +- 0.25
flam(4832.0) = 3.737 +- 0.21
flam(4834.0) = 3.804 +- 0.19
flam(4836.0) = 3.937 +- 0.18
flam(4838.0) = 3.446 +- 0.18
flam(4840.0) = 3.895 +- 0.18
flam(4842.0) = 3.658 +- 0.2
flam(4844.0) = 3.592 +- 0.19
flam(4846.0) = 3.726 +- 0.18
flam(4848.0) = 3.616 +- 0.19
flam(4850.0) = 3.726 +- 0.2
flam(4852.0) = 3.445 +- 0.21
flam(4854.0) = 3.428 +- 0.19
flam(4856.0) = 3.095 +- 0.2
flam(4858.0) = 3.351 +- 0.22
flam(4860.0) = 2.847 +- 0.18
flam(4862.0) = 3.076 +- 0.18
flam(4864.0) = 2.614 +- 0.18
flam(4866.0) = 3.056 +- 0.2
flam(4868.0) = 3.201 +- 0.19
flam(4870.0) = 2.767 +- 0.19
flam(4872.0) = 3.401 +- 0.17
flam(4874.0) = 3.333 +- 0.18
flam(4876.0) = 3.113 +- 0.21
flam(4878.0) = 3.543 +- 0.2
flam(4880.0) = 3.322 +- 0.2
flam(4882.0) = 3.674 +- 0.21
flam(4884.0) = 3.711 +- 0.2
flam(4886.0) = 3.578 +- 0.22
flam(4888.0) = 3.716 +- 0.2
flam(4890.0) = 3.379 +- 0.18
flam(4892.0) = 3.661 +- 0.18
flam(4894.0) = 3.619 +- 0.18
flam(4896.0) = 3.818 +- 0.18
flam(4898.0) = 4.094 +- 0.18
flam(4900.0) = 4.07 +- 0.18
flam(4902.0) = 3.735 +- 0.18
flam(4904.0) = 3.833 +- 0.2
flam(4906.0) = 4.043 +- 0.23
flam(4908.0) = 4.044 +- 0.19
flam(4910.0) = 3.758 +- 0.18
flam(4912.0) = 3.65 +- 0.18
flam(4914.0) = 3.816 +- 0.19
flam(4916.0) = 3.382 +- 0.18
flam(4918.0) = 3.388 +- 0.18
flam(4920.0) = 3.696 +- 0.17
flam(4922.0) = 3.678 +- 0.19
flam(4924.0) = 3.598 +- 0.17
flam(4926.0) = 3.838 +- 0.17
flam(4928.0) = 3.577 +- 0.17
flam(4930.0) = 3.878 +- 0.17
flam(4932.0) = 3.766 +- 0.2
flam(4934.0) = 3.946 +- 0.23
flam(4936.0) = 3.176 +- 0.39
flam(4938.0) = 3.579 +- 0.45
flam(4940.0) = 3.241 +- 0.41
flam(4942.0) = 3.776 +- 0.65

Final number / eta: 0.96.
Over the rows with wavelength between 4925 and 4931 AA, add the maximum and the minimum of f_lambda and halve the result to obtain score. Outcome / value 3.73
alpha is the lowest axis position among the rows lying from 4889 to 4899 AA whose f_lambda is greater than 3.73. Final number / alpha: 4896.0 AA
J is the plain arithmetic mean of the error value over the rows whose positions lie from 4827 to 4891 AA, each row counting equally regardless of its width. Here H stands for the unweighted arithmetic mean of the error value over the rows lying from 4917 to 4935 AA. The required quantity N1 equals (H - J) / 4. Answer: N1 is -0.0029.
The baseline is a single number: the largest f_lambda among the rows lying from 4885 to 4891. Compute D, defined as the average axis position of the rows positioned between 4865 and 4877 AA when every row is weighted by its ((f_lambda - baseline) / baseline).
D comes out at 4870.6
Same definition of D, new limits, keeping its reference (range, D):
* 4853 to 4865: 4860.2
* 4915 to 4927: 4917.0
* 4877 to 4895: 4884.8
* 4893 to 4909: 4903.0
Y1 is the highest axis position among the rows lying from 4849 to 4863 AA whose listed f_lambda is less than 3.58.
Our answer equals 4862.0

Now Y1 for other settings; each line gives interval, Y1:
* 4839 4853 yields 4852.0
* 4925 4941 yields 4940.0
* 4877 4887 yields 4886.0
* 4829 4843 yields 4838.0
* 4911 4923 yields 4918.0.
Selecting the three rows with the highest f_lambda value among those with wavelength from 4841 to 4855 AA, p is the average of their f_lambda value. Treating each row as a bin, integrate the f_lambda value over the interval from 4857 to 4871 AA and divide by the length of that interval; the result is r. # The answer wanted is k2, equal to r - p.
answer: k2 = -0.7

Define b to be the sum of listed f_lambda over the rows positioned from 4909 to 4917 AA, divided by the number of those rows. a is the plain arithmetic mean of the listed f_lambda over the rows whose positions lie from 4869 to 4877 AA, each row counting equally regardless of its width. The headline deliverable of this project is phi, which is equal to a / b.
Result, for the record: 0.86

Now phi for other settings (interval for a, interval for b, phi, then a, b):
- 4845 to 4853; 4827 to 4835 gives 0.97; 3.6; 3.75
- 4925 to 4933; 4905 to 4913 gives 0.97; 3.8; 3.87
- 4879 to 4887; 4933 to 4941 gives 1.02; 3.6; 3.49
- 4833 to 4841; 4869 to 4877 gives 1.20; 3.8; 3.15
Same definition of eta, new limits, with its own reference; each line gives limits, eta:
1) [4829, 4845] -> 0.99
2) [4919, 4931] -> 0.99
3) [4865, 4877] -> 0.85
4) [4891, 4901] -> 1.03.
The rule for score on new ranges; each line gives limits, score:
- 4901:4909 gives 3.89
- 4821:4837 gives 3.79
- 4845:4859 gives 3.41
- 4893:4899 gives 3.86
